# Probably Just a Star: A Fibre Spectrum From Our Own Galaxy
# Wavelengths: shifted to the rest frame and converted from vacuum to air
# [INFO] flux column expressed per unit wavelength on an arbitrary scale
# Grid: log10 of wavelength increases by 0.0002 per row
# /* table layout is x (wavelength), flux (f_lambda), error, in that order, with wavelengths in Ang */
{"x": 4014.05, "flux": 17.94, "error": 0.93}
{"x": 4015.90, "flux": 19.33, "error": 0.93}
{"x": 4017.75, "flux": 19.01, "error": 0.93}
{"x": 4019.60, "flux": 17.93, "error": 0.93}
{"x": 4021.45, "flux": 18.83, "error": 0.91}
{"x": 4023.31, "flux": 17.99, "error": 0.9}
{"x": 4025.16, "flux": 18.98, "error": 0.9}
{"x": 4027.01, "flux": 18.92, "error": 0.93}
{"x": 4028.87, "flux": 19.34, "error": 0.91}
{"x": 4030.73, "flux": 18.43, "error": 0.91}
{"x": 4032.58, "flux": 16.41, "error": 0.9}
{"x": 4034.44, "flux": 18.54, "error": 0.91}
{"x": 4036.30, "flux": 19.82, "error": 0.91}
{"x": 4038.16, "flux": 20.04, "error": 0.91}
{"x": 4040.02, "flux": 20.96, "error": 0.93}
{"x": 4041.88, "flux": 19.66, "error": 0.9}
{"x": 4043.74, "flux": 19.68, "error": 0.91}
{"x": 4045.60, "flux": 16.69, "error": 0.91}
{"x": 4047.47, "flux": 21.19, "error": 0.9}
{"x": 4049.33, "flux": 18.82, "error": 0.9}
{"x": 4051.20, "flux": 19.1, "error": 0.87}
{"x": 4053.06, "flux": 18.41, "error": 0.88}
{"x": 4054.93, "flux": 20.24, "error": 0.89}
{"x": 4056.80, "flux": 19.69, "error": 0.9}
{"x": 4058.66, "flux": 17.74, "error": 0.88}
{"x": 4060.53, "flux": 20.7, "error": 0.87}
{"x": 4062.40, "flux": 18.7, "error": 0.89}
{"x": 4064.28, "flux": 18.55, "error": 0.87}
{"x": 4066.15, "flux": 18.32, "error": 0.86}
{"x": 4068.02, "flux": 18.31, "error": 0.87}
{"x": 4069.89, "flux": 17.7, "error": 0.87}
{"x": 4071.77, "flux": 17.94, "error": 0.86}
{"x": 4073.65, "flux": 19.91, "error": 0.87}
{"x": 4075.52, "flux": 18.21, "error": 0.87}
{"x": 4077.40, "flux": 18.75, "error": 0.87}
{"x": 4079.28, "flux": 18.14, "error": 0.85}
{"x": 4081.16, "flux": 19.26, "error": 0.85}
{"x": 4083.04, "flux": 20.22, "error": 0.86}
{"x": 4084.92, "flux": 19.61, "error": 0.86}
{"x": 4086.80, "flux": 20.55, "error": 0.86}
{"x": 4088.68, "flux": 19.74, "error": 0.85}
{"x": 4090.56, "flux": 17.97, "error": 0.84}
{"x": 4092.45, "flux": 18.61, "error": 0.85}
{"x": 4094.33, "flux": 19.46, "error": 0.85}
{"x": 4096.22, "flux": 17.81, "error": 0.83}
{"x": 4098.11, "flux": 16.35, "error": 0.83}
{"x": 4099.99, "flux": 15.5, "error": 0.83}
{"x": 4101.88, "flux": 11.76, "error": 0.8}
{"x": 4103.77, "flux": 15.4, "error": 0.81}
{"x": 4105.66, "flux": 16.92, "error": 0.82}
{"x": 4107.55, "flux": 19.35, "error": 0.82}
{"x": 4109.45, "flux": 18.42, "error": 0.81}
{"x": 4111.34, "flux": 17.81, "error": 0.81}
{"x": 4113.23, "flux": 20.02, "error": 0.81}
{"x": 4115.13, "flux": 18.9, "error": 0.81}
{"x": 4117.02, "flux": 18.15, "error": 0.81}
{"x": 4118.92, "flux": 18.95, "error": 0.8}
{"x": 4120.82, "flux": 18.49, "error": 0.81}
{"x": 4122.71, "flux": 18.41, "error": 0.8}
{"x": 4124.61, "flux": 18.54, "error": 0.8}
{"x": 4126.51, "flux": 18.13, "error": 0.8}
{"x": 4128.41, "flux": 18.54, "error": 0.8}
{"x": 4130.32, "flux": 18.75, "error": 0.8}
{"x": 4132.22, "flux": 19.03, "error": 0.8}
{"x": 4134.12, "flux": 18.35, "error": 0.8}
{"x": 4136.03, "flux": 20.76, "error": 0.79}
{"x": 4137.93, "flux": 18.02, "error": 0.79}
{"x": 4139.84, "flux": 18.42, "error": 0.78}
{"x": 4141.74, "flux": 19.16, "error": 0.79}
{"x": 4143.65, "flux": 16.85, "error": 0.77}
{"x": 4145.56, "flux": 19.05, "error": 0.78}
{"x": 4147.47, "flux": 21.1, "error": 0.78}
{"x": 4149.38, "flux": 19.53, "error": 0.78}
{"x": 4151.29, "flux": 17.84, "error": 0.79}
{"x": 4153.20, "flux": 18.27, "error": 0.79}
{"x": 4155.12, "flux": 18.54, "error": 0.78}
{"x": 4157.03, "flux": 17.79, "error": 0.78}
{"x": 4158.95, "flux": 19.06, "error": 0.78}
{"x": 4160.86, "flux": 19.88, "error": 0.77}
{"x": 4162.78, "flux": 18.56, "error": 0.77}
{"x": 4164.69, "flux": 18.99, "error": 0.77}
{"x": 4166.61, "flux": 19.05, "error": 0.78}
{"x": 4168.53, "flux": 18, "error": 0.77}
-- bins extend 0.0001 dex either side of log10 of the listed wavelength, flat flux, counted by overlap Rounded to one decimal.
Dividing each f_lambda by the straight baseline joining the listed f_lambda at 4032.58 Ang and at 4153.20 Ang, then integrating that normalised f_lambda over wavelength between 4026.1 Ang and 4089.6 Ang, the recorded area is 72.1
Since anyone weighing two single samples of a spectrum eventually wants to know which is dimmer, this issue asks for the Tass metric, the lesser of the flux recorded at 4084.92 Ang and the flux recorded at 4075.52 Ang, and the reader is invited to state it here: 18.2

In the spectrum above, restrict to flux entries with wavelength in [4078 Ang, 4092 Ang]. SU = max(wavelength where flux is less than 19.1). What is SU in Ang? 4090.56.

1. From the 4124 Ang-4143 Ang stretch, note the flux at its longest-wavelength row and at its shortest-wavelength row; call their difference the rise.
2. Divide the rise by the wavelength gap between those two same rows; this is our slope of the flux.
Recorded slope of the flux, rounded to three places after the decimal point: 0.036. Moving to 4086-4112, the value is -0.112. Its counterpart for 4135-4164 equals -0.082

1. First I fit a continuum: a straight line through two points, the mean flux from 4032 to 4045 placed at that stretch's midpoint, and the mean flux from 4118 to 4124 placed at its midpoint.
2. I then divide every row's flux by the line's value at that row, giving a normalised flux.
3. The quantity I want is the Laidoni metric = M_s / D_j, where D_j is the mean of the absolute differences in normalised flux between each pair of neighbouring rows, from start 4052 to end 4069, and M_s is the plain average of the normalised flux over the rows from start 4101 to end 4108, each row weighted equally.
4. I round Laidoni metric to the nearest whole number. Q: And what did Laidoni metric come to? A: 13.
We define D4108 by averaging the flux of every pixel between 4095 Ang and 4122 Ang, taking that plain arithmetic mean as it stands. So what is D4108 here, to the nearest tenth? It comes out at 17.4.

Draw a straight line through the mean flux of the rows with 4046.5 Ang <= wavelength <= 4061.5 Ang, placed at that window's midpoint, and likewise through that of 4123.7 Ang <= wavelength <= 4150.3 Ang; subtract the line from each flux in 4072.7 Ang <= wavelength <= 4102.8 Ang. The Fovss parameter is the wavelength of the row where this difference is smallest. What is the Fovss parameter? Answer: 4101.88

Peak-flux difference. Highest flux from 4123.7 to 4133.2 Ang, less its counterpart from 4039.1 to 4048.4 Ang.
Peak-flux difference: -2.2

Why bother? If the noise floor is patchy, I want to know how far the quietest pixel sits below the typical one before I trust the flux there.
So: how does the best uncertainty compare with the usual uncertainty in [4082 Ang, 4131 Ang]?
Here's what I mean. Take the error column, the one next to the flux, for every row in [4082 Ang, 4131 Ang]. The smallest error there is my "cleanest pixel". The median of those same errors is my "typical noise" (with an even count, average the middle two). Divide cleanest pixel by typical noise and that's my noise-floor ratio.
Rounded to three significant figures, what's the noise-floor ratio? 0.988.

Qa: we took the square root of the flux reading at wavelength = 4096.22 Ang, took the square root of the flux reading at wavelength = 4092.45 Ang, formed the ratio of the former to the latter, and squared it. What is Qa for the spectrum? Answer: 0.96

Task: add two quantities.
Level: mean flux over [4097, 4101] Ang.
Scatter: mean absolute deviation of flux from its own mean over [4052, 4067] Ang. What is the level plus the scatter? 16.8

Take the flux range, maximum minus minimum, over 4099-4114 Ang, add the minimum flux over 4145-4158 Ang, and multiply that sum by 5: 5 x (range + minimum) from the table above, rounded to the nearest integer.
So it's 130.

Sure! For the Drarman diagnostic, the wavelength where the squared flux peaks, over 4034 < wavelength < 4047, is 4040.02 Ang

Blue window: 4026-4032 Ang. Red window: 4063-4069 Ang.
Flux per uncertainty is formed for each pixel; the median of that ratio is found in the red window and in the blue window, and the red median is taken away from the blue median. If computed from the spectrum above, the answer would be -1.0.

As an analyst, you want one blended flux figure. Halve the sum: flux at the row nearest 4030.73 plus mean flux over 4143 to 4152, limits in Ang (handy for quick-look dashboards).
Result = 18.7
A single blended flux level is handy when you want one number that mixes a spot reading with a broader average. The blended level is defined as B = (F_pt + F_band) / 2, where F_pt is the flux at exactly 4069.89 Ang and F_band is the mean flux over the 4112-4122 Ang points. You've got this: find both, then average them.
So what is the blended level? 18.3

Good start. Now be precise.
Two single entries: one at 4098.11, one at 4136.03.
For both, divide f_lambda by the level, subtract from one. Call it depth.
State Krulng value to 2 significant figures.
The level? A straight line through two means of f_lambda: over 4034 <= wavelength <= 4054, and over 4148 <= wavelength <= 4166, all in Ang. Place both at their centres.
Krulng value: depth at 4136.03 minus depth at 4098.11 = -0.24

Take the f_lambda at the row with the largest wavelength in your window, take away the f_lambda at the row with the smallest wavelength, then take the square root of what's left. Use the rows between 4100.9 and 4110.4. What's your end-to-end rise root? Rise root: 2.6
